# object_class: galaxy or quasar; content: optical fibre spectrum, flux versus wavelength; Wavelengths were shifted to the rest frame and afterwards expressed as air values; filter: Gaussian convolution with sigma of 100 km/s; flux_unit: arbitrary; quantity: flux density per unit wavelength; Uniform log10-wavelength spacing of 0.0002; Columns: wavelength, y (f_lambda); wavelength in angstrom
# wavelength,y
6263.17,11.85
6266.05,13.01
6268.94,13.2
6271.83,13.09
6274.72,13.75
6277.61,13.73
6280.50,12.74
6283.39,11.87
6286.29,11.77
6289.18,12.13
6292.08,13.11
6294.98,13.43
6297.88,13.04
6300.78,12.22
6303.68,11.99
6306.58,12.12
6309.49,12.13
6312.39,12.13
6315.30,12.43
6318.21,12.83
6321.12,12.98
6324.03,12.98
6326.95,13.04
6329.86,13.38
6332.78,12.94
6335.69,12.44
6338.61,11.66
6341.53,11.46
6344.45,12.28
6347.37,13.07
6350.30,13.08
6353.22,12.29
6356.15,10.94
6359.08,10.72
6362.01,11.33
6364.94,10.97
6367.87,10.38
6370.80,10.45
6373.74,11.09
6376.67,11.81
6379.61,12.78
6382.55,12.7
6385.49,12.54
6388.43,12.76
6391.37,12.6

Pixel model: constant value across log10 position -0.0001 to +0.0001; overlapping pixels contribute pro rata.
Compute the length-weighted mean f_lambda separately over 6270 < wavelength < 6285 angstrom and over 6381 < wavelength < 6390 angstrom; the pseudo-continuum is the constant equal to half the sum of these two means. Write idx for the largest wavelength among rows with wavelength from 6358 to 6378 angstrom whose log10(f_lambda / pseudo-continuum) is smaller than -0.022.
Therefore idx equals 6376.67 angstrom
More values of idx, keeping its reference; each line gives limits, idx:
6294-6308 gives 6306.58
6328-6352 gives 6341.53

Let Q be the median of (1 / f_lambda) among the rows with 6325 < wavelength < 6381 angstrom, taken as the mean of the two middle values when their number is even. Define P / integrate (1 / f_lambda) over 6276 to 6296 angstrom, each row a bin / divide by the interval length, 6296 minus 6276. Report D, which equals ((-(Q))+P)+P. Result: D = 0.074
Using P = 0.079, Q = 0.0847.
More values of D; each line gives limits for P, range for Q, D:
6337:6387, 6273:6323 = 0.091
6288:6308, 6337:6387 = 0.073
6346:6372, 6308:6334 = 0.098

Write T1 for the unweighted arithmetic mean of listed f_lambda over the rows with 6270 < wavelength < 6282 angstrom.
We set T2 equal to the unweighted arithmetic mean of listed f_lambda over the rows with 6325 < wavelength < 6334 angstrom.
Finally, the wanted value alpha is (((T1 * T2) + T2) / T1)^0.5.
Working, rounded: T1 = 13.3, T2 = 13.1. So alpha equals 3.76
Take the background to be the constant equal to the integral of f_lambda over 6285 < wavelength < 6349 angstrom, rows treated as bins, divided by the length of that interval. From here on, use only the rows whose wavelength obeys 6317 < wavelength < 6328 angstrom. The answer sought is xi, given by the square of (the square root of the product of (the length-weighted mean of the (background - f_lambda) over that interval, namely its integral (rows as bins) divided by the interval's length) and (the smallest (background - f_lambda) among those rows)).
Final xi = 0.22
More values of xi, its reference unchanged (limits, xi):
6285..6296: 0.06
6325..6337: 0.36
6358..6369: 1.99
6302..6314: 0.17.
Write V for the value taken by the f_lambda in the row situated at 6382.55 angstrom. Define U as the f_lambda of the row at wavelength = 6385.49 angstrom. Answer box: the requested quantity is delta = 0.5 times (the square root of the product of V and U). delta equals 6.31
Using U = 12.54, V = 12.7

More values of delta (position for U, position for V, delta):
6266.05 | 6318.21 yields 6.46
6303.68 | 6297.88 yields 6.25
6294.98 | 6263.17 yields 6.31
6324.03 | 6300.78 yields 6.30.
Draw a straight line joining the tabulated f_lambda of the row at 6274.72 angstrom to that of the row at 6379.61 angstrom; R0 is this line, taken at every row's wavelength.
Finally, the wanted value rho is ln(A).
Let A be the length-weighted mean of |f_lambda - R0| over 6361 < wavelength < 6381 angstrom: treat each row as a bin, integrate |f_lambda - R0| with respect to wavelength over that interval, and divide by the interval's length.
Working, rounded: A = 1.6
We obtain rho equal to 0.48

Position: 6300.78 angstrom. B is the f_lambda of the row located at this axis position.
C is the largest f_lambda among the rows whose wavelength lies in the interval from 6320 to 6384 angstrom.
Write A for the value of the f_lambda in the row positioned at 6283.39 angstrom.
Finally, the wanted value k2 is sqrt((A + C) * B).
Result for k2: 17.6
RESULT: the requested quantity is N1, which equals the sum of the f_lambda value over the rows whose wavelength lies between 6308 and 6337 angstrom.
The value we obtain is 127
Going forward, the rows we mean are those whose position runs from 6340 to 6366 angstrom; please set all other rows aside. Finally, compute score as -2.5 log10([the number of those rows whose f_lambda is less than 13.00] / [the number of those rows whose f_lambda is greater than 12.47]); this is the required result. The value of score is -1.4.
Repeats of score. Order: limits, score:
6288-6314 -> -0.8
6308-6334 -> -0.2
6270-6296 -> 0.4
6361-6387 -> -1.2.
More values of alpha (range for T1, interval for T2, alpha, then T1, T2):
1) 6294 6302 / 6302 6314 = 3.61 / 12.9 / 12.1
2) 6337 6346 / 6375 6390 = 3.68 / 11.8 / 12.5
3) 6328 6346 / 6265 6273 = 3.76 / 12.4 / 13.1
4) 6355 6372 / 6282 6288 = 3.59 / 10.8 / 11.8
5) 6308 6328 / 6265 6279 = 3.80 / 12.6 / 13.4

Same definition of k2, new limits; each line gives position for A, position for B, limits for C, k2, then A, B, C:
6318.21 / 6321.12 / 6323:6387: 18.4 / 12.83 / 12.98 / 13.38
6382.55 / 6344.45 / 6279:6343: 17.9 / 12.7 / 12.28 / 13.43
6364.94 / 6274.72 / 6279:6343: 18.3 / 10.97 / 13.75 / 13.43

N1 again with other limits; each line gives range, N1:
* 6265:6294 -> 128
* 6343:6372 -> 116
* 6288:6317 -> 125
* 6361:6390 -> 117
